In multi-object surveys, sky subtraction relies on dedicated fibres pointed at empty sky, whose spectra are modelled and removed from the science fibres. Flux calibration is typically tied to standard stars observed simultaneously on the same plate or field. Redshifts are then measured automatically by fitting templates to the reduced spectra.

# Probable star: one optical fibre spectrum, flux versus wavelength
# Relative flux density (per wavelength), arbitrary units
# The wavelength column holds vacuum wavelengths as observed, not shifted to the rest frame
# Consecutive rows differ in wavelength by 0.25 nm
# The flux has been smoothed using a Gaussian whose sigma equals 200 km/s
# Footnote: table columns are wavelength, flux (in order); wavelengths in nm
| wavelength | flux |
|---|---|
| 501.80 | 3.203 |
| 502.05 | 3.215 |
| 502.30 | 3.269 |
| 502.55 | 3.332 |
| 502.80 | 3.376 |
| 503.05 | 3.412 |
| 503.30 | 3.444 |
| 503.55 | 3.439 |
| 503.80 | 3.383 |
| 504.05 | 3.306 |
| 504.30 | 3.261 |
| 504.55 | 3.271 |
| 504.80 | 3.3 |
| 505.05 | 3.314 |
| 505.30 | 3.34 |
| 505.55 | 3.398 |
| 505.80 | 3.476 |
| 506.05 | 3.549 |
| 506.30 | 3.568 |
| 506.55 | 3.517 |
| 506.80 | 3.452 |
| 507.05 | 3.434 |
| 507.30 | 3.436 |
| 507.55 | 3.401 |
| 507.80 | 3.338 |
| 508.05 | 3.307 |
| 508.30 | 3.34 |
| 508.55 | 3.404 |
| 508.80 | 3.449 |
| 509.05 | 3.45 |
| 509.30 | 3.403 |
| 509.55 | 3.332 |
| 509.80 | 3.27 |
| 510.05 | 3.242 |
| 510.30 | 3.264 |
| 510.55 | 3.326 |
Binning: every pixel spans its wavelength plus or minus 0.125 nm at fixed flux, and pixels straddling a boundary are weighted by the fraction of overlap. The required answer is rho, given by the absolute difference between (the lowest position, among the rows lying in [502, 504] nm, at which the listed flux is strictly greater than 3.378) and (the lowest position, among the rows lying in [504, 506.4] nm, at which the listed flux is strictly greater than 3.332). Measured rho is 2.25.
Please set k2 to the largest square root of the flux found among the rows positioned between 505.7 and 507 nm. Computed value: 1.89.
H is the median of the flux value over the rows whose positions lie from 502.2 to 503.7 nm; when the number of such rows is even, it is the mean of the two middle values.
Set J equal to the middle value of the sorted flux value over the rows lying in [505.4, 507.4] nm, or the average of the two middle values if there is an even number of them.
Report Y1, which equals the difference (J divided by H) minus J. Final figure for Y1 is -2.443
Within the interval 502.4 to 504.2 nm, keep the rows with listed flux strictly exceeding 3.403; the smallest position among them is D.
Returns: 503.05 nm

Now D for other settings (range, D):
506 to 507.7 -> 506.05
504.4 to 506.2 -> 505.80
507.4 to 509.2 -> 508.55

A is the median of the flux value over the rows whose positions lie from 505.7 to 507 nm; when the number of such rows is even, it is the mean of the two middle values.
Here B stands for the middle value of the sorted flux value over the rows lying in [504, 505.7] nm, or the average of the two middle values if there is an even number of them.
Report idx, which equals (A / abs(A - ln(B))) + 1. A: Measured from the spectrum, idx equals 2.52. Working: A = 3.52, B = 3.31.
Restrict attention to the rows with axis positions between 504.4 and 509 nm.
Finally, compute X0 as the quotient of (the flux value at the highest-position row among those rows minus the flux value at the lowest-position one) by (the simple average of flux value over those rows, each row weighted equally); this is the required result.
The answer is 0.052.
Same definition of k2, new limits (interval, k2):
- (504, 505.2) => 1.82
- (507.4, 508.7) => 1.84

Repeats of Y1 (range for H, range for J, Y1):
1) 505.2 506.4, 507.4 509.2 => -2.423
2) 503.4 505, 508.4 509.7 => -2.373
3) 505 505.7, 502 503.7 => -2.365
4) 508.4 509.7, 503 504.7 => -2.389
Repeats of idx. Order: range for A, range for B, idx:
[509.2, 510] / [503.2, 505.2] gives 2.56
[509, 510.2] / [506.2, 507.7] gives 2.59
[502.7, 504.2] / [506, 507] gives 2.59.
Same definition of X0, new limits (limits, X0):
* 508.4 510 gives -0.040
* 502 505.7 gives 0.055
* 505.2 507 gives 0.032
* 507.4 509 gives 0.014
